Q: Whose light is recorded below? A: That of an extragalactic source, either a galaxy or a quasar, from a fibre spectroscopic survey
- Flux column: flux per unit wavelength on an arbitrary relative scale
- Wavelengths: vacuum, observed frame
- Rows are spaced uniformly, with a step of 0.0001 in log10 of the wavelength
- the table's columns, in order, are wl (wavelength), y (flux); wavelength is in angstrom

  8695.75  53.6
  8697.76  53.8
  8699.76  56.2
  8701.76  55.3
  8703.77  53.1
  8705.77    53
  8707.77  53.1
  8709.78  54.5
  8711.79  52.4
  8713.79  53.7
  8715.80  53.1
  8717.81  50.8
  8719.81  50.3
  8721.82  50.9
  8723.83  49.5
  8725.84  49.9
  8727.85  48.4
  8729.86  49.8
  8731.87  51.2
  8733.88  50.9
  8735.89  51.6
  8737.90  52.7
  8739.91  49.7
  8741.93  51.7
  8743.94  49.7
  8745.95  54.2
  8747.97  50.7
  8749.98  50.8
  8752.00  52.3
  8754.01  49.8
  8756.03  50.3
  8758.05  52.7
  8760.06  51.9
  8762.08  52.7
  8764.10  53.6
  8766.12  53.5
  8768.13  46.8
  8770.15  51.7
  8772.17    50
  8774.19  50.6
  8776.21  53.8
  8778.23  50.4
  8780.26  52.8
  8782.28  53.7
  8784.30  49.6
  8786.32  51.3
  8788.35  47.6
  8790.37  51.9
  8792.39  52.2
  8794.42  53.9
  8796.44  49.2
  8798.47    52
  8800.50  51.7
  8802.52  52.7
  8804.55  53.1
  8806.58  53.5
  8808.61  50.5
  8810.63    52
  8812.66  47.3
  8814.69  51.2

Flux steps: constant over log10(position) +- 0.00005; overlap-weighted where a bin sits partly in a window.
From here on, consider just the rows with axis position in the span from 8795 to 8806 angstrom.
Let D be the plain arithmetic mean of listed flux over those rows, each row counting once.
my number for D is 51.7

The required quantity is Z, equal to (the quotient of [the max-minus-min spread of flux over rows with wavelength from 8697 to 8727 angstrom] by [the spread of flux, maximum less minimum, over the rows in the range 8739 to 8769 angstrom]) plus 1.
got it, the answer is 1.91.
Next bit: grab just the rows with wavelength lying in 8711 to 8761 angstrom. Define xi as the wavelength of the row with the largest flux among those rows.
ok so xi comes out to 8745.95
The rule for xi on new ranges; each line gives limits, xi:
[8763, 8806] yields 8794.42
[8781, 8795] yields 8794.42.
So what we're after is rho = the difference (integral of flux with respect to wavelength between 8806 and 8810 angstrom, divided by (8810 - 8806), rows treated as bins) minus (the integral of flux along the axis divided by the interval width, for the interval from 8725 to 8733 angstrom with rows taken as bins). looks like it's 2.1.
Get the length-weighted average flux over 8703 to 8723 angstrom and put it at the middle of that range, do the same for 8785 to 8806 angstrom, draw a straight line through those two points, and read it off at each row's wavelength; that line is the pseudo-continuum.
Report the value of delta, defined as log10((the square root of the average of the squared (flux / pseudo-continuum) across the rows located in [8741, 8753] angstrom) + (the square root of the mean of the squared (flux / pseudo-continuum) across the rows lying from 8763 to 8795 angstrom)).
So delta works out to 0.298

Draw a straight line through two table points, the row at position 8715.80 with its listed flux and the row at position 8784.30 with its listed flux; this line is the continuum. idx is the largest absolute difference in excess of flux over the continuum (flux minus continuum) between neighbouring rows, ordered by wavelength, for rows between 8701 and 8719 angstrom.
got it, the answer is 2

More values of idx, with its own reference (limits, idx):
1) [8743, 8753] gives 5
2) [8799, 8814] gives 5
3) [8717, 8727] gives 1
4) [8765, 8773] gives 7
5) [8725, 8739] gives 2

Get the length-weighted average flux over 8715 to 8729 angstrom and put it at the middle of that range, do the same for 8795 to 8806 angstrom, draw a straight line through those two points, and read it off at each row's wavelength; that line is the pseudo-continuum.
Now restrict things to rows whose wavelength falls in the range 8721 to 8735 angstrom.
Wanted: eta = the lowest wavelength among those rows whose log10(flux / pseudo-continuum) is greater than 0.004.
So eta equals 8721.82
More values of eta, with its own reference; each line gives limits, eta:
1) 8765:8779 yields 8766.12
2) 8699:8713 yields 8699.76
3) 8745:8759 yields 8745.95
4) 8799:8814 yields 8802.52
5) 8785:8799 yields 8794.42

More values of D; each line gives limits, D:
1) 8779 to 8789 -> 51.0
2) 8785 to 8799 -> 51.2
